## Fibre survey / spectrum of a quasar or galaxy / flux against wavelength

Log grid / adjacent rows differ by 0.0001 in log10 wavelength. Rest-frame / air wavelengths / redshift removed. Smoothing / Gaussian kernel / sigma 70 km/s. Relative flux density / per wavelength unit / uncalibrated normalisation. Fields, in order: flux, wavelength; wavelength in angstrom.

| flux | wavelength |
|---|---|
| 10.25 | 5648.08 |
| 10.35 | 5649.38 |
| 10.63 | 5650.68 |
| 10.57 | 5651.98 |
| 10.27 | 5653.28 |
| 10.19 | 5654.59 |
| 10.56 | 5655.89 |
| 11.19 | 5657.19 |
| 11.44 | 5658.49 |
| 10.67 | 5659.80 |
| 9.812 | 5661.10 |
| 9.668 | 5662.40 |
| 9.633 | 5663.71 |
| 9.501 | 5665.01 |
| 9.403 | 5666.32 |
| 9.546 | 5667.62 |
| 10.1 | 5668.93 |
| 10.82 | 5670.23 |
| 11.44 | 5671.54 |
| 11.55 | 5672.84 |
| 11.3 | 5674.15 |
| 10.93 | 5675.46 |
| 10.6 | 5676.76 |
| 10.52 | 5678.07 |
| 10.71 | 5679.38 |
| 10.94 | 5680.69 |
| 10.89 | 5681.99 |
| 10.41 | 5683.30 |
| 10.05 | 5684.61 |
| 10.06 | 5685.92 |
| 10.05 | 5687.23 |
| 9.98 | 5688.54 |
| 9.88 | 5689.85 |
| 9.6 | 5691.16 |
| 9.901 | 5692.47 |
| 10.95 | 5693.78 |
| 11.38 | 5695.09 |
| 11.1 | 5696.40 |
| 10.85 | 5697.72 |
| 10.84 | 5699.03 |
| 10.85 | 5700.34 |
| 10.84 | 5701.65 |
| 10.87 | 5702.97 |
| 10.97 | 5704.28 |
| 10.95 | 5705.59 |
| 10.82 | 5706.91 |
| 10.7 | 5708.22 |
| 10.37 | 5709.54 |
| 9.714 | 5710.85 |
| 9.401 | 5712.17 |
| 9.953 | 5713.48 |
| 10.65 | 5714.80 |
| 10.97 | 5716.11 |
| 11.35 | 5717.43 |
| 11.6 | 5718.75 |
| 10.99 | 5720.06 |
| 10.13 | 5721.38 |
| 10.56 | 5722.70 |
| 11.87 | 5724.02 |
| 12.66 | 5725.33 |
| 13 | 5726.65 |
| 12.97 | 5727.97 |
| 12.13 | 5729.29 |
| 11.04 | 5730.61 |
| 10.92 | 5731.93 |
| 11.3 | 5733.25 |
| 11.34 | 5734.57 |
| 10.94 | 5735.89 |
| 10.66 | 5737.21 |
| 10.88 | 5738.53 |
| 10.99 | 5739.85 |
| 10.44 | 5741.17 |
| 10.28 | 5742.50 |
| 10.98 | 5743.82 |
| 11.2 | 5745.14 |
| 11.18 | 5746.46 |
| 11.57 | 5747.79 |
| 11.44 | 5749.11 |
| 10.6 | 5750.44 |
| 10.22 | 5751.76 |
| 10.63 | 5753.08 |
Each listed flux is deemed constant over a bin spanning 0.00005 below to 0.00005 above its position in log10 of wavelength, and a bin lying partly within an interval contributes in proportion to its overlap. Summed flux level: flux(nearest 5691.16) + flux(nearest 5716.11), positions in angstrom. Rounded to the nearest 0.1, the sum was 20.6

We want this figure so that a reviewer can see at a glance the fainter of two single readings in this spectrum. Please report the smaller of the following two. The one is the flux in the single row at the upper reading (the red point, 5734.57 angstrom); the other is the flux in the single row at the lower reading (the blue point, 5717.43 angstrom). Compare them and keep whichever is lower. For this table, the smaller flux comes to 11.3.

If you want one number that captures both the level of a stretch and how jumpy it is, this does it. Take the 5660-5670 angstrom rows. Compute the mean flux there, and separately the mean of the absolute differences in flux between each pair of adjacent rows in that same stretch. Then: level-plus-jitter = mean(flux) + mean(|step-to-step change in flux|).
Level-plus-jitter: 9.9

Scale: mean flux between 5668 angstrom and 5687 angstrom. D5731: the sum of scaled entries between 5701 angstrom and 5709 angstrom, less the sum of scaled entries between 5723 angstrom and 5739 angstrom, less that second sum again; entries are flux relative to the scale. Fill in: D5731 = -20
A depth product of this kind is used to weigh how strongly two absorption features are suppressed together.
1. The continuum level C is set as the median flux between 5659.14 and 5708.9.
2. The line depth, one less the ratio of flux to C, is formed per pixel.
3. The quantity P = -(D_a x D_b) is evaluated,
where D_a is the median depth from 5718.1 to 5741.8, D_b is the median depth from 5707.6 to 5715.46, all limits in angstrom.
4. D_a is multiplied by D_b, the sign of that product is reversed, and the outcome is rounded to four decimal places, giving 0.0015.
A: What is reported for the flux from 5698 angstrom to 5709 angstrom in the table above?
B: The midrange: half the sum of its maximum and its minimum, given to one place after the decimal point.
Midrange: 10.8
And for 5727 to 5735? 11.9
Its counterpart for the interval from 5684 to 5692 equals 9.8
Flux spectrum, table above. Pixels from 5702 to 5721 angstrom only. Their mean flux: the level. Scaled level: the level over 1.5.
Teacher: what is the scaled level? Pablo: 7.11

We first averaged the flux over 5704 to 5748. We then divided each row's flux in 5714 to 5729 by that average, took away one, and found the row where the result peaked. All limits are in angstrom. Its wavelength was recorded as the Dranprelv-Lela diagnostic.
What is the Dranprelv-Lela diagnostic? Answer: 5726.65 angstrom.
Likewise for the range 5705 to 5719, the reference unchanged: 5718.75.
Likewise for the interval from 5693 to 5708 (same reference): 5695.09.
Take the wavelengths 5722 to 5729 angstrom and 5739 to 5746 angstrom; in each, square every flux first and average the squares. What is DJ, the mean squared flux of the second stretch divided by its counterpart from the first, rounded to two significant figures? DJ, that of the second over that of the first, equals 0.78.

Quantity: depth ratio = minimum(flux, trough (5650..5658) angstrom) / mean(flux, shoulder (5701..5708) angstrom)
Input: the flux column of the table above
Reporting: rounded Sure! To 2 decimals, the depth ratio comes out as 0.94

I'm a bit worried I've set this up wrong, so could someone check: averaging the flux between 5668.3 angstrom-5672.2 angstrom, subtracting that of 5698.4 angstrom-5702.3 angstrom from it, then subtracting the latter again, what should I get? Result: -10.9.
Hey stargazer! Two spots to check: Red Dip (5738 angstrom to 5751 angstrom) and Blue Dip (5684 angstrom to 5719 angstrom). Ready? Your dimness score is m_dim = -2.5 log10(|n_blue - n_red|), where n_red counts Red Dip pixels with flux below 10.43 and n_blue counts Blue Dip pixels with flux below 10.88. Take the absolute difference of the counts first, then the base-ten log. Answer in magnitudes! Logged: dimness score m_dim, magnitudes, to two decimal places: -3.14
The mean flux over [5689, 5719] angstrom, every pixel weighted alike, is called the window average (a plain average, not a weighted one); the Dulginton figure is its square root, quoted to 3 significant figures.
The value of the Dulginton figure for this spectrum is 3.26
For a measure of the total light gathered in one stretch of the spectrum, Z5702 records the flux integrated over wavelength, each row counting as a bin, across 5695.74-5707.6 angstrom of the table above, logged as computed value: 129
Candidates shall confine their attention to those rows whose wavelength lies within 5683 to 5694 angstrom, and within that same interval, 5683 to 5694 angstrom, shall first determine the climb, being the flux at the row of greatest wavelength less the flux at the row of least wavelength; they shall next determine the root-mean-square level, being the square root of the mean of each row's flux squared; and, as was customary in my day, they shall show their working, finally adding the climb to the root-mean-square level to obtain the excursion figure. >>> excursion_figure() 10.6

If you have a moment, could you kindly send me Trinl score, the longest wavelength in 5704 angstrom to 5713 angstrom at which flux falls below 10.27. 5712.17 angstrom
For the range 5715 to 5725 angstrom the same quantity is 5721.38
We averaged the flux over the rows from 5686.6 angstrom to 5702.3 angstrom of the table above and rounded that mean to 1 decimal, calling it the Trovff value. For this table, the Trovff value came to 10.5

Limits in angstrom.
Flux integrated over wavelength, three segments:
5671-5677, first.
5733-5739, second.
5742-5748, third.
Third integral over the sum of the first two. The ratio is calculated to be 0.50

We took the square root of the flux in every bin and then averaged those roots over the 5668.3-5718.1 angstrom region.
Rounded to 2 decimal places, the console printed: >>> 3.26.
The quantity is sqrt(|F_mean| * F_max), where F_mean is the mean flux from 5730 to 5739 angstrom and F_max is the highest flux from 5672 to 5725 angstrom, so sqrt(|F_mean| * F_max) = 11.4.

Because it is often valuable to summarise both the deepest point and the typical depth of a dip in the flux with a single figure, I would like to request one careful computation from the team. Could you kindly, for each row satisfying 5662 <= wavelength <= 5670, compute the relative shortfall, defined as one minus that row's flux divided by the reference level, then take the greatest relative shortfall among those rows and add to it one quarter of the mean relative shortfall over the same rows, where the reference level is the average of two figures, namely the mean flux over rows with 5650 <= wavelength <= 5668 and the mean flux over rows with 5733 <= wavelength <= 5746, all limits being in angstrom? 0.13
